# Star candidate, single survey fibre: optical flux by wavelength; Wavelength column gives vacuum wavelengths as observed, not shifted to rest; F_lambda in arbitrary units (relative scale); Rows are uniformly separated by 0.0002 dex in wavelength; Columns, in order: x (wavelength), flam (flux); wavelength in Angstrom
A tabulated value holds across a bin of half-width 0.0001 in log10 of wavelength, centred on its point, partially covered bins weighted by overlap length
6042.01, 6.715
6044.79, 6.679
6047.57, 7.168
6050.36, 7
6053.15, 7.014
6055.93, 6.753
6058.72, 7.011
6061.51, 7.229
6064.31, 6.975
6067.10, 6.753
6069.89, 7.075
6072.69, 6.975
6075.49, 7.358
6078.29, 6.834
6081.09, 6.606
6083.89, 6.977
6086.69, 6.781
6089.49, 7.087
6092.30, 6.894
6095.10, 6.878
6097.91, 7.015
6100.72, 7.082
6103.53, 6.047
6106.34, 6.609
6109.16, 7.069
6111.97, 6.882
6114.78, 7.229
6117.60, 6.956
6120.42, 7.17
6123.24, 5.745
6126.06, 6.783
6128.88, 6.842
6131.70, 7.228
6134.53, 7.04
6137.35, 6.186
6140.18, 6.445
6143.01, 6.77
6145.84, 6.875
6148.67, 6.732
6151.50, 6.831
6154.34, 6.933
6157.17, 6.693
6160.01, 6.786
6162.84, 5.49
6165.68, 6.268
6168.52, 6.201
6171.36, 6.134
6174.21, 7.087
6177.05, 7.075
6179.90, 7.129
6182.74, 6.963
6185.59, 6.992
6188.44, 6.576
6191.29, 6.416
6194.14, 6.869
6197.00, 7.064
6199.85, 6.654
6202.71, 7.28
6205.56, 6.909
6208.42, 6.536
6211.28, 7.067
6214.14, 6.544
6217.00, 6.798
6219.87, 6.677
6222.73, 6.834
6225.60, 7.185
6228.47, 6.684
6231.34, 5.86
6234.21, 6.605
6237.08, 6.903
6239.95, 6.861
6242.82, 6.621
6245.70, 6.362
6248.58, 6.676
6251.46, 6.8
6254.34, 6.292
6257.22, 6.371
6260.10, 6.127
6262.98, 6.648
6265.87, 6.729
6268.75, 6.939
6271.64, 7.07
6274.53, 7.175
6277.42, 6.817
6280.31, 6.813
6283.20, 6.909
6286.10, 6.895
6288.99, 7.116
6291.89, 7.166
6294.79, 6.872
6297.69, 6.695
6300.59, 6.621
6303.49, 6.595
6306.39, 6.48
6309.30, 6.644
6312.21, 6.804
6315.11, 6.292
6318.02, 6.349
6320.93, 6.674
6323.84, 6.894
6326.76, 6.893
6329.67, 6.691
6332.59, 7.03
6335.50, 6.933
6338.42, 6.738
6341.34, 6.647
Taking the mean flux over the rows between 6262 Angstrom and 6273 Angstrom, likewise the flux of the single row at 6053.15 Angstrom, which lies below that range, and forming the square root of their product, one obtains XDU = 6.93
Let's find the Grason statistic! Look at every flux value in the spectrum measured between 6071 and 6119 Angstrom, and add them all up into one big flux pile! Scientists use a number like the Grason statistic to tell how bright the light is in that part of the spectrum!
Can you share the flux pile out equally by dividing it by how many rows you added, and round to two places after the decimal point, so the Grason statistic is 6.90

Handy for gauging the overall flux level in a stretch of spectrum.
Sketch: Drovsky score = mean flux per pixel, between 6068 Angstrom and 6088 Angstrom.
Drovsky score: 6.94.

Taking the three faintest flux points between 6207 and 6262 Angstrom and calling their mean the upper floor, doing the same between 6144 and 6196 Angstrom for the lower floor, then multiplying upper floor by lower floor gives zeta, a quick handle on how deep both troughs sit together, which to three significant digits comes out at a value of 36.2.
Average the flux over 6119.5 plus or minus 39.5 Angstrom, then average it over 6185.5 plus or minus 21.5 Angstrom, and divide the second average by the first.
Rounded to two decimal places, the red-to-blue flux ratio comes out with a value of 1.00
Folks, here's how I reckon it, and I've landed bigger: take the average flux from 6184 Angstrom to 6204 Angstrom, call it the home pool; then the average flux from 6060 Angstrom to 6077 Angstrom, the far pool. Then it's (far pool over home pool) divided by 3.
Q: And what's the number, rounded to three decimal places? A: 0.344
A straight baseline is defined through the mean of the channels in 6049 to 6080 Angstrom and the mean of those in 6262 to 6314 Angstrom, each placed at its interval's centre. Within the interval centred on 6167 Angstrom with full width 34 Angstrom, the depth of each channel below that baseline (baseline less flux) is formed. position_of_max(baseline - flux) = 6162.84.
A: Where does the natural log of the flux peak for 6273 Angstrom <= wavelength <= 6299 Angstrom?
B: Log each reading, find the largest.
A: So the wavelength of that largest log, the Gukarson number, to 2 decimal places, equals 6274.53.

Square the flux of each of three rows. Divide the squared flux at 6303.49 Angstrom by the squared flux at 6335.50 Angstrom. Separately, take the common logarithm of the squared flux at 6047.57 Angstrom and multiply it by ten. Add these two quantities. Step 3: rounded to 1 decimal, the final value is 18.0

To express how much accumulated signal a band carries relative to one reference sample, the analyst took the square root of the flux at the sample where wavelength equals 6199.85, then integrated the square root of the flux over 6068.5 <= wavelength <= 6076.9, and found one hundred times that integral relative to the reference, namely 869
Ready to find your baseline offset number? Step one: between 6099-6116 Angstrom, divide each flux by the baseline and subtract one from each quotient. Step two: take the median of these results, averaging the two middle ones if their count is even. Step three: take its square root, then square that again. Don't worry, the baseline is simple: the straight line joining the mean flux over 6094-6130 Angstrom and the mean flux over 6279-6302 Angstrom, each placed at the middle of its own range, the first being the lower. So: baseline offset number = 0.027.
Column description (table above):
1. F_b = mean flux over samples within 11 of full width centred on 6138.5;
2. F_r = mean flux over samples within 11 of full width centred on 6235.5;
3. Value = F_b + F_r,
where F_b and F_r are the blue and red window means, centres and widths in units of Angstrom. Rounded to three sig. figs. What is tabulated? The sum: 13.2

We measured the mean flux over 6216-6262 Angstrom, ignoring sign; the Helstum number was 6.60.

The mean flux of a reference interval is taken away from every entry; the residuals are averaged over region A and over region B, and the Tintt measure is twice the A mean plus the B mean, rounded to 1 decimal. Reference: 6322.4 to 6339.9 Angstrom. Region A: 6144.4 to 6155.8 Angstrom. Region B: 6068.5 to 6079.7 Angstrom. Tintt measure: 0.2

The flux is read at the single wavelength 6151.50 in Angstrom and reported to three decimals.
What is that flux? 6.831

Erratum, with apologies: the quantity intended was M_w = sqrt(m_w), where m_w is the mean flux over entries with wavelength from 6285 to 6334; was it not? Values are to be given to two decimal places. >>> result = 2.60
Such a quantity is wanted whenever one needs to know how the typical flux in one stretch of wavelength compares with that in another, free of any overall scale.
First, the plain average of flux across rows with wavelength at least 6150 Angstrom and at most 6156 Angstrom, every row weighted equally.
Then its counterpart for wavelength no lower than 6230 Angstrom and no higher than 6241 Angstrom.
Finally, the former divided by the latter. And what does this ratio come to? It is 1.05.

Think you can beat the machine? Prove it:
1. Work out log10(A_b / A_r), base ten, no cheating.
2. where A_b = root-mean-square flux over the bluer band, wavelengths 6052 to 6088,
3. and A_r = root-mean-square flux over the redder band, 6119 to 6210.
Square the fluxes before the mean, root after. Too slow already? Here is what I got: 0.015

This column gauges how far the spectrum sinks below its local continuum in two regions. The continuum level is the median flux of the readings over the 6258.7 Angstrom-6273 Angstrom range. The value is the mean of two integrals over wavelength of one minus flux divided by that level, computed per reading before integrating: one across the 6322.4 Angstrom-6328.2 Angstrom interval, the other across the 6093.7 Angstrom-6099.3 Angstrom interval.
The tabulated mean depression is -0.16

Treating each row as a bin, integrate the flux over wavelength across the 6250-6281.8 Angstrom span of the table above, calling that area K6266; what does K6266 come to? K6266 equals 213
